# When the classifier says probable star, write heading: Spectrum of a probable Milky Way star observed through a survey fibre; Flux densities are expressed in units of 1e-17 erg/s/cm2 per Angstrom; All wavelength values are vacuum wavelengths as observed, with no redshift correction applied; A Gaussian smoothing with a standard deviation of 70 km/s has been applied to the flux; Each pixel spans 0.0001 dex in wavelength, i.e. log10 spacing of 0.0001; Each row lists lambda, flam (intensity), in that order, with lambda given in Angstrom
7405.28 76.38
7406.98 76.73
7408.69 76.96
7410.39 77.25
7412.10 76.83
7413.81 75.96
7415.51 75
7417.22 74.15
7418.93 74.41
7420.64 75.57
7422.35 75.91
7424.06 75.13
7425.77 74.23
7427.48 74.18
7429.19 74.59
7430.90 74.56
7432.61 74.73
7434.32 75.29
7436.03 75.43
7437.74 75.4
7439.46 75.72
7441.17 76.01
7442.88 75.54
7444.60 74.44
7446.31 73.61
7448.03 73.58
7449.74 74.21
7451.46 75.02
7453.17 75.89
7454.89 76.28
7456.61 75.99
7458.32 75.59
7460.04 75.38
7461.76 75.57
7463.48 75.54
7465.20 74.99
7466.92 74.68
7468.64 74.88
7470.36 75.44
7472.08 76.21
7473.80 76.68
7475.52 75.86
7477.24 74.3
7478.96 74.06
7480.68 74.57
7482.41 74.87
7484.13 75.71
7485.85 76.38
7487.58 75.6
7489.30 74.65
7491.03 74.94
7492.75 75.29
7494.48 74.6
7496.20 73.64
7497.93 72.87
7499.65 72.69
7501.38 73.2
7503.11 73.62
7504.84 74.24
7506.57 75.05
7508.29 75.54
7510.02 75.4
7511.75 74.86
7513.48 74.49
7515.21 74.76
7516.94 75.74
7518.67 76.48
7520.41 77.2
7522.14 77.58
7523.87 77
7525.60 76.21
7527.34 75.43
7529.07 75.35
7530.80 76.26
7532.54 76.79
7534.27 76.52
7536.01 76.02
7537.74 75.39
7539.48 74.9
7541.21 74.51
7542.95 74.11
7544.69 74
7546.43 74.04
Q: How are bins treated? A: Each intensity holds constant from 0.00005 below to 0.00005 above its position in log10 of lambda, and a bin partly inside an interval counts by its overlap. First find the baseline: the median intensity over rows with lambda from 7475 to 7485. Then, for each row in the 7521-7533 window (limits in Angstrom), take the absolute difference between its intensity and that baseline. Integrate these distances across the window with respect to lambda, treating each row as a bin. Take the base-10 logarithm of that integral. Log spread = 1.30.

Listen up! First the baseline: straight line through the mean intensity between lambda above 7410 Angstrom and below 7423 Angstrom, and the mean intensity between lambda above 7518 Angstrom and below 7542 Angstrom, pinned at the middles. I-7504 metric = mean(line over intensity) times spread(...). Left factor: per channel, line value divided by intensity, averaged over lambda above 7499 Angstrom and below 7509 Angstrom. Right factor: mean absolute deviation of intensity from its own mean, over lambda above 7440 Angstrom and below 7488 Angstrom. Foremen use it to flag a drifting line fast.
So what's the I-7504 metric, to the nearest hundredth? 0.71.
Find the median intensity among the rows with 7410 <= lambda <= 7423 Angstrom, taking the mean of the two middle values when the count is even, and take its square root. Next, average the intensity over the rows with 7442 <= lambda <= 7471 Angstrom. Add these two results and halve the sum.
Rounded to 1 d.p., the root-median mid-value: 41.9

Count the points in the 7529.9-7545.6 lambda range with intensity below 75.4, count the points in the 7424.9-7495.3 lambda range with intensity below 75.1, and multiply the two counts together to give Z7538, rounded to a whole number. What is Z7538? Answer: 100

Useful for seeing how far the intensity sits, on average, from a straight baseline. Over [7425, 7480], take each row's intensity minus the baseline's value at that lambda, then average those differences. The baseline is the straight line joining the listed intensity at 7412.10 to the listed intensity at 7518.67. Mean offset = -1.6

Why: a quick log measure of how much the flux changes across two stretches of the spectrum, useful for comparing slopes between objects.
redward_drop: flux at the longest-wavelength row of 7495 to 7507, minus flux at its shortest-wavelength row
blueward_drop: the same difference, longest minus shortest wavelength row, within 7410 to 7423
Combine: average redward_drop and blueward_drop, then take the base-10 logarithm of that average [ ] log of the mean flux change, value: -1.5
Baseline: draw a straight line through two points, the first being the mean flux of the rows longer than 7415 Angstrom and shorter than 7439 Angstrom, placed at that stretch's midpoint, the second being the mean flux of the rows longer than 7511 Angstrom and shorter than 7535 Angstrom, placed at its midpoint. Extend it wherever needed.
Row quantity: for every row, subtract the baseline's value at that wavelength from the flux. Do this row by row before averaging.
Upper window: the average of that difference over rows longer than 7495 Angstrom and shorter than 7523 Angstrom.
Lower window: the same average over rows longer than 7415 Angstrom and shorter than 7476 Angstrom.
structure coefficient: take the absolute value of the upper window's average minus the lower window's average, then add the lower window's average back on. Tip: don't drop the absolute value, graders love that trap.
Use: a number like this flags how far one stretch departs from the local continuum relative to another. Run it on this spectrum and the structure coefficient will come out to 1.1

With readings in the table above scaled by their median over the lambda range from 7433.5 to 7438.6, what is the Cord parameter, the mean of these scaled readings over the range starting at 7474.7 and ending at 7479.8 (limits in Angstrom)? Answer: 0.99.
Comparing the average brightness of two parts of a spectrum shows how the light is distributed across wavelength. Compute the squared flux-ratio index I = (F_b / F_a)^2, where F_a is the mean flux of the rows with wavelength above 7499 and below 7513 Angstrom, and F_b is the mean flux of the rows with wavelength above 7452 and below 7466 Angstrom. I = 1.04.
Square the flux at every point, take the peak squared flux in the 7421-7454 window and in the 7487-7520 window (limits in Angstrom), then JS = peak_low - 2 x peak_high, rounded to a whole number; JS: -5921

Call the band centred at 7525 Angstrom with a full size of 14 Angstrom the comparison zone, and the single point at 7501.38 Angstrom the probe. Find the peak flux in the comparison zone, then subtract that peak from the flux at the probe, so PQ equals -4.4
